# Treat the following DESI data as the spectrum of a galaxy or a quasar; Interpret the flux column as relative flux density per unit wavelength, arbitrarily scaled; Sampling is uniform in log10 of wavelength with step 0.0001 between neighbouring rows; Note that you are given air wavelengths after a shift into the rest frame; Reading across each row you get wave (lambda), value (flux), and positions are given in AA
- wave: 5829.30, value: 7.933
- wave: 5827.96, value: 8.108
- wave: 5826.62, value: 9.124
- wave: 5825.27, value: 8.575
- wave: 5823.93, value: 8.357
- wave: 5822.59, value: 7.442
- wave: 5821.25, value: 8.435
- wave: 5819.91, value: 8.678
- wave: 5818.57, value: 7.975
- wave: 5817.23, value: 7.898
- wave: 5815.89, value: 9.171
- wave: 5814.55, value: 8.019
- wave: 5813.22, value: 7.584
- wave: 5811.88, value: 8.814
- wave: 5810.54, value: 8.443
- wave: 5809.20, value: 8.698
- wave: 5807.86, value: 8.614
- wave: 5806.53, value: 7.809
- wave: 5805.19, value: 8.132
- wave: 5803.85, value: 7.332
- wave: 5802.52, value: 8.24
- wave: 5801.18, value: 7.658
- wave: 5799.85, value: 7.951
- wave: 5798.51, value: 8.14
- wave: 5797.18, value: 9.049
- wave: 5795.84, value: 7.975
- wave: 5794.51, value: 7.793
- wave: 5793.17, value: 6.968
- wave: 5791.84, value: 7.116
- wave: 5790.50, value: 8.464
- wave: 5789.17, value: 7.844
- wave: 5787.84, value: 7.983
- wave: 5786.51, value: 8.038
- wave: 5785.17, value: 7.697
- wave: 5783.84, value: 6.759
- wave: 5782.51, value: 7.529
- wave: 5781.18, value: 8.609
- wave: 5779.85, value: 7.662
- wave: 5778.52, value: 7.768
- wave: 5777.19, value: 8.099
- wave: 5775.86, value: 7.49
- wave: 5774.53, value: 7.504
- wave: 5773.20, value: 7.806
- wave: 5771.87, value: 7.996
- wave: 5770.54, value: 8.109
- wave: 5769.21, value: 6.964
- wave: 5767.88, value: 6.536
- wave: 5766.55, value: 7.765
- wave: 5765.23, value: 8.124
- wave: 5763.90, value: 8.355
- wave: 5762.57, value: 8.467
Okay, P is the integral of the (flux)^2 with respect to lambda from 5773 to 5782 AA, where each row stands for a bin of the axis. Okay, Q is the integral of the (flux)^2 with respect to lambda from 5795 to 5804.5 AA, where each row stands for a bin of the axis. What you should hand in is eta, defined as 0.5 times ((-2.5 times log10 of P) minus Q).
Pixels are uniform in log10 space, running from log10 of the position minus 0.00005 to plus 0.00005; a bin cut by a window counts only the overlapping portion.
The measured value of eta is -312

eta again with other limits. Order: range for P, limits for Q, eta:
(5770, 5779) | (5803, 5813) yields -343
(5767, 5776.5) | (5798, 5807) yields -284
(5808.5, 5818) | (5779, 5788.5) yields -290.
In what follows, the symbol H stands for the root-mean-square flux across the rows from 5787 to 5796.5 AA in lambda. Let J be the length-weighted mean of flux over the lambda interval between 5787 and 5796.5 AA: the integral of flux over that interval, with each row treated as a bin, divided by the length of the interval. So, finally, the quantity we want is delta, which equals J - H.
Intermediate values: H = 7.7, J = 7.74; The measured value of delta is -0.01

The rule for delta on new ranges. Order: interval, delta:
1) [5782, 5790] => 0.01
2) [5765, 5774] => -0.05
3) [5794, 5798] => 0.00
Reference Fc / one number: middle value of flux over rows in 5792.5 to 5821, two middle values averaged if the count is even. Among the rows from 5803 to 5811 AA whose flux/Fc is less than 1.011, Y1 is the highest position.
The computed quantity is 5806.53 AA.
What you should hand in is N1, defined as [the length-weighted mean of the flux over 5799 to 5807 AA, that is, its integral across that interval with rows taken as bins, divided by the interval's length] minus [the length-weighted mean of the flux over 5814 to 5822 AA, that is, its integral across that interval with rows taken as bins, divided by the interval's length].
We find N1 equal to -0.5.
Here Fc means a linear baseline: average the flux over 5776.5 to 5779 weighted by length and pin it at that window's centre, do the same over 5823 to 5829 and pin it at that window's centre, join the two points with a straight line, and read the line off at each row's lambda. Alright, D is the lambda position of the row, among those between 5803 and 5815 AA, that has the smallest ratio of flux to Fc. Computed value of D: 5803.85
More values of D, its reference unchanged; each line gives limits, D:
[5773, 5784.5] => 5783.84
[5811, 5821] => 5813.22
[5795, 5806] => 5803.85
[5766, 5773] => 5767.88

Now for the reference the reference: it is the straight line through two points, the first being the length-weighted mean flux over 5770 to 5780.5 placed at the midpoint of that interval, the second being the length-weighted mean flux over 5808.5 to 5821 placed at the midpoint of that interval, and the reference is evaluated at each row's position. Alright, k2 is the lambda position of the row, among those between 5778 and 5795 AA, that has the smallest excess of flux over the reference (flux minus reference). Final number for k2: 5783.84 AA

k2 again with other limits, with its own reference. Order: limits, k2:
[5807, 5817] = 5813.22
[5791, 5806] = 5793.17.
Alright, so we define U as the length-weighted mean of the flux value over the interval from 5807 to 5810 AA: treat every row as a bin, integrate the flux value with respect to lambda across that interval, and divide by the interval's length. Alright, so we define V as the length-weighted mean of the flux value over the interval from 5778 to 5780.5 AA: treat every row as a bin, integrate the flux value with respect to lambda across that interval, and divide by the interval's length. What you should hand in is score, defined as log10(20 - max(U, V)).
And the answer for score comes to 1.06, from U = 8.6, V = 7.7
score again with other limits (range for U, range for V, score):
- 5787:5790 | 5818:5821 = 1.07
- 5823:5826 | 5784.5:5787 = 1.07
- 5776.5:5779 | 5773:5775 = 1.08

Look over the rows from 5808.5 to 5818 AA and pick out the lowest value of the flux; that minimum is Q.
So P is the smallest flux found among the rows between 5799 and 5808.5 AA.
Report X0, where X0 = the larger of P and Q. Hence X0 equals 7.58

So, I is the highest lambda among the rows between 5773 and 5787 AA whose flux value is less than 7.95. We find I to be 5785.17 AA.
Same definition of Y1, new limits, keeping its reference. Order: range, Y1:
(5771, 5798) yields 5795.84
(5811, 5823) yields 5822.59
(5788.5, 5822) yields 5818.57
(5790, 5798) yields 5795.84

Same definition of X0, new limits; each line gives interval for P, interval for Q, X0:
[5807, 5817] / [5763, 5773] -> 7.58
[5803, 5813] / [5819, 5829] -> 7.44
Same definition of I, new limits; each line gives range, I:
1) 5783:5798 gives 5794.51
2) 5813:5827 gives 5822.59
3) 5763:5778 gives 5775.86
